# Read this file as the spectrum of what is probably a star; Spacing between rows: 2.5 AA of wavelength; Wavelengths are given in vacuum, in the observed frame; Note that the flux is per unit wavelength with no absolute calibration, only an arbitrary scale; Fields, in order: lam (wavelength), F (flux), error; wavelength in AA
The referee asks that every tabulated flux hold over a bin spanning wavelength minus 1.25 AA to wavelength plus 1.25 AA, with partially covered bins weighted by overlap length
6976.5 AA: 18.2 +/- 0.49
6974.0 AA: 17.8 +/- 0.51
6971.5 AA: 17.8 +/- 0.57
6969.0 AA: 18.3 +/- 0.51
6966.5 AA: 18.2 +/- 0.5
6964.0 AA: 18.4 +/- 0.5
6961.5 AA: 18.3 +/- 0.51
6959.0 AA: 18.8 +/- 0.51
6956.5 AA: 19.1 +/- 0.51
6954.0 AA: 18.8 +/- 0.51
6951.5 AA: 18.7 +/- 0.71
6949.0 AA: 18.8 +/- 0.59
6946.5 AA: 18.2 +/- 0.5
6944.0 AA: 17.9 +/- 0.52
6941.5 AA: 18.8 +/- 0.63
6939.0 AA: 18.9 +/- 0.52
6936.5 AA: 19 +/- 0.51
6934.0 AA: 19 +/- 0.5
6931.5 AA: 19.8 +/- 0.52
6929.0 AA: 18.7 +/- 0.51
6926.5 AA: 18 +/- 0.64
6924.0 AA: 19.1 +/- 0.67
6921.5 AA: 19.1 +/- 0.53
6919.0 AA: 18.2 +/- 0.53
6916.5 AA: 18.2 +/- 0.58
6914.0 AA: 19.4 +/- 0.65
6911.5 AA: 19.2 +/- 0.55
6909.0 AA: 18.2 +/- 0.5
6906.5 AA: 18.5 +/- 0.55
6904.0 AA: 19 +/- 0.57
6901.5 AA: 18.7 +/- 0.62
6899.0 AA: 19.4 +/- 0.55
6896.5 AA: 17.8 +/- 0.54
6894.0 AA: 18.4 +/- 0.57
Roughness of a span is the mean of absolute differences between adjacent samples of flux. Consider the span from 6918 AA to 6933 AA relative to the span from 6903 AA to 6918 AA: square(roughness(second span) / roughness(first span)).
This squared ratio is 1.41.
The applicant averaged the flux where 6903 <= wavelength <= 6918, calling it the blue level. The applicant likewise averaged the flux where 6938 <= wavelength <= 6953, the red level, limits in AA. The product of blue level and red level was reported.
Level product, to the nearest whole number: 348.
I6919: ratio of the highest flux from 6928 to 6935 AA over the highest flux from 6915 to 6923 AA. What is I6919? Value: 1.04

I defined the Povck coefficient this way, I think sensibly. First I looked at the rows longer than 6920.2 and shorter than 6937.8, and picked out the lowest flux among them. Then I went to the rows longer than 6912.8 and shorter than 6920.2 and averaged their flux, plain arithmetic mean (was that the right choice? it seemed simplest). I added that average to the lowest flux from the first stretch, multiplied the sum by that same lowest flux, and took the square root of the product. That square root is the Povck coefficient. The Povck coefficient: 25.7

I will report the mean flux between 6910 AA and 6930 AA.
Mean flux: 18.7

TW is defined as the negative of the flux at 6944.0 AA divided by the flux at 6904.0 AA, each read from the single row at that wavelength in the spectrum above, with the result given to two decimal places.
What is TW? -0.94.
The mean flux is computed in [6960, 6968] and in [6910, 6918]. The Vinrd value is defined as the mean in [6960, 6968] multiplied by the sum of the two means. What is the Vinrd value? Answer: 681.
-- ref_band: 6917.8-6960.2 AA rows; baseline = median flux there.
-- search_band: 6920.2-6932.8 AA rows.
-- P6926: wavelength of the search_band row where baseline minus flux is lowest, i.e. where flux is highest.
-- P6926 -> 6931.5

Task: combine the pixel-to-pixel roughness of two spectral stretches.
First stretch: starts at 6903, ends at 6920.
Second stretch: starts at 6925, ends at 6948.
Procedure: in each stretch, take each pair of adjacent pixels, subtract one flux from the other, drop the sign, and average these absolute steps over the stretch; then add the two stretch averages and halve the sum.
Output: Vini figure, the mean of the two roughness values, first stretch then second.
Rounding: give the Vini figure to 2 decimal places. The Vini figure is 0.52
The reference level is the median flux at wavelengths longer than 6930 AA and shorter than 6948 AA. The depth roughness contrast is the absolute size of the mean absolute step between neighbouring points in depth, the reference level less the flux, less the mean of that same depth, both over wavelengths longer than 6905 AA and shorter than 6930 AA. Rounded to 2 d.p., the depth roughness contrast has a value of 0.36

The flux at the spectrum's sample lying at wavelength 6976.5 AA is 18.2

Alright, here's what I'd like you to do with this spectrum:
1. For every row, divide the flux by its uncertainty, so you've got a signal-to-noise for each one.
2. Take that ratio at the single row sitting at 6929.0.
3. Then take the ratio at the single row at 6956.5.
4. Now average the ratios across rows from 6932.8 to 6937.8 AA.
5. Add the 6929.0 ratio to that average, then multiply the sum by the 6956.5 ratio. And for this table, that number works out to 2782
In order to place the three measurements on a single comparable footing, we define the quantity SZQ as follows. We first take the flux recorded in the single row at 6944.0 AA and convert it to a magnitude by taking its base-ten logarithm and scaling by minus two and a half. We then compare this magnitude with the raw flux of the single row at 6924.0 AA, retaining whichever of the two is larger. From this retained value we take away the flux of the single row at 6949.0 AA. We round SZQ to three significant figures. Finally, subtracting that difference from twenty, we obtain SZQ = 19.7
